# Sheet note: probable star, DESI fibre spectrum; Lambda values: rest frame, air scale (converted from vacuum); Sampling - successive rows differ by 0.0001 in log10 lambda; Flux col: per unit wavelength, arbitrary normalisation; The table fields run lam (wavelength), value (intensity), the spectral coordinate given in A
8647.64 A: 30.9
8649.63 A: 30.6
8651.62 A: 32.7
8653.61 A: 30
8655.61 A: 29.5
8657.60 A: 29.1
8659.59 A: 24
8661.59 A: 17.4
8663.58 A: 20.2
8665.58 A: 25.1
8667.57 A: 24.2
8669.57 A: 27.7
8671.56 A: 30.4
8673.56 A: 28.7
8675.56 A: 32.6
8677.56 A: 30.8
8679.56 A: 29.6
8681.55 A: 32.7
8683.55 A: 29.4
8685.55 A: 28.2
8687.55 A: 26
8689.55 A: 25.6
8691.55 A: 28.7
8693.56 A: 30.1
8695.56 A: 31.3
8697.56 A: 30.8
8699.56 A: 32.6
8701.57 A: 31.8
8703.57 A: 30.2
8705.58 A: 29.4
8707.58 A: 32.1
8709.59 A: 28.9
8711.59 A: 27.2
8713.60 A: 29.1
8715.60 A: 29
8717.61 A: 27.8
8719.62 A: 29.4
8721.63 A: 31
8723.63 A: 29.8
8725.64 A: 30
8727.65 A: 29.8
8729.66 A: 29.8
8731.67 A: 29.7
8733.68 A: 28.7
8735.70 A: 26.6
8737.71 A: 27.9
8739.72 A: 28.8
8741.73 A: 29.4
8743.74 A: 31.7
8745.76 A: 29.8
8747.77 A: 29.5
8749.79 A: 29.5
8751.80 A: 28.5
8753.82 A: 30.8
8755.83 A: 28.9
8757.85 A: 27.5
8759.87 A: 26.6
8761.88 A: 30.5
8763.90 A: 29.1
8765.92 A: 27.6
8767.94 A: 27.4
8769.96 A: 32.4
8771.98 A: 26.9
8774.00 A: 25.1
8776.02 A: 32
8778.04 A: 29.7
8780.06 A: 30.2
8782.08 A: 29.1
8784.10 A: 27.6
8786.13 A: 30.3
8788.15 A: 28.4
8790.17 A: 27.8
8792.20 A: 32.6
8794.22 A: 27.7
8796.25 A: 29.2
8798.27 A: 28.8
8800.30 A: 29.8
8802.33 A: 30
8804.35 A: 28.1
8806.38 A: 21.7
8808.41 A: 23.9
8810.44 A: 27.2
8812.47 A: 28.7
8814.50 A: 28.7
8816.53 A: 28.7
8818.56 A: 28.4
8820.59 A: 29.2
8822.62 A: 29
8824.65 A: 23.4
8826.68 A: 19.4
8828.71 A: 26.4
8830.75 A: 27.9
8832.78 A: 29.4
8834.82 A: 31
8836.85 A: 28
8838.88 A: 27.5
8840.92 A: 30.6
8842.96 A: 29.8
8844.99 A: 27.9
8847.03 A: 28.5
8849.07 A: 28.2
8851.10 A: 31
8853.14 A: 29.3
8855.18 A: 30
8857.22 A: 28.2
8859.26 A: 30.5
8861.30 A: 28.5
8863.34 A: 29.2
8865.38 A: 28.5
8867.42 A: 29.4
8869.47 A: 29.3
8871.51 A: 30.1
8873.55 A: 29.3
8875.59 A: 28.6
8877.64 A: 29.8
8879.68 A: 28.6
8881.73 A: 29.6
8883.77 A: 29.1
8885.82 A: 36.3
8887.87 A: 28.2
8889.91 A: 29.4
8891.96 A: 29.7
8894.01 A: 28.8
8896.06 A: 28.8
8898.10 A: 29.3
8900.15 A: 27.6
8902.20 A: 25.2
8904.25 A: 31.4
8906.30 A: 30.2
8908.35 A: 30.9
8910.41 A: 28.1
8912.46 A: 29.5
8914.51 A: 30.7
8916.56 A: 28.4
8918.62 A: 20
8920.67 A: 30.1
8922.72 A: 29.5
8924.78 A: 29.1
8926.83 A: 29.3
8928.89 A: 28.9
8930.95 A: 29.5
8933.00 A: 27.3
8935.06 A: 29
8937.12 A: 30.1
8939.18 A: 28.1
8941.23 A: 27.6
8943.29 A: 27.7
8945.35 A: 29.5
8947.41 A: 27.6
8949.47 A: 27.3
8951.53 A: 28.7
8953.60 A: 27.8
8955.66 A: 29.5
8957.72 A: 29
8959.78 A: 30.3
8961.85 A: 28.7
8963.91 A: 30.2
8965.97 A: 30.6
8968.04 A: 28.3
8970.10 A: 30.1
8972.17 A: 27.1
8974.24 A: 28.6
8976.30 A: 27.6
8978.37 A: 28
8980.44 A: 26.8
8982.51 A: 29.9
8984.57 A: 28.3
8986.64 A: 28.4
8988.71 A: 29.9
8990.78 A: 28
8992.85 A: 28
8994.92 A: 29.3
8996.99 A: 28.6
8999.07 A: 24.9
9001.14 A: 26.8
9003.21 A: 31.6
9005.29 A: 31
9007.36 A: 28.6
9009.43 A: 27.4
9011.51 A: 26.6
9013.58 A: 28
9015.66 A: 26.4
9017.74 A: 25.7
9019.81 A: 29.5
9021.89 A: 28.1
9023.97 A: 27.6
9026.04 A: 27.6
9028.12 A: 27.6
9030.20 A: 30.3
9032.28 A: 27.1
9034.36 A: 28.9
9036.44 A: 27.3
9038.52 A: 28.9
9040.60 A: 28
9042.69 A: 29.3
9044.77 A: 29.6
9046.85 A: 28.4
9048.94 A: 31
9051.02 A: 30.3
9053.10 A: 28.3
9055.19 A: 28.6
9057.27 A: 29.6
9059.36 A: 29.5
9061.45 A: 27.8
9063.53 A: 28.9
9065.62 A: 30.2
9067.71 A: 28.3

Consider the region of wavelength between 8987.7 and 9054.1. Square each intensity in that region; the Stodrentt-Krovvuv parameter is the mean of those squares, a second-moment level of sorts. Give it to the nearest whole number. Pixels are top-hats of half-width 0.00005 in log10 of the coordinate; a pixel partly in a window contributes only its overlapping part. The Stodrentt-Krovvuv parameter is 809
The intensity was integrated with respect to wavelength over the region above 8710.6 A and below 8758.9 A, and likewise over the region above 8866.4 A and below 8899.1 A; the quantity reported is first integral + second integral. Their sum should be 2378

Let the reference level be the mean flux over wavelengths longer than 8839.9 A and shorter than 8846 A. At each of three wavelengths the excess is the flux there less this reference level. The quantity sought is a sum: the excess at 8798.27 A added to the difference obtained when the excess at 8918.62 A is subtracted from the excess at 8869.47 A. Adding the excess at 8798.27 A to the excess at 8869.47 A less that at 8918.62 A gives 8.7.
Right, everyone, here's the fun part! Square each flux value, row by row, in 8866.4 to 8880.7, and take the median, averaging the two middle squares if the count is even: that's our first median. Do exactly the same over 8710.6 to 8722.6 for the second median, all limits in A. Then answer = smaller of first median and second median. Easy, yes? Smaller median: 844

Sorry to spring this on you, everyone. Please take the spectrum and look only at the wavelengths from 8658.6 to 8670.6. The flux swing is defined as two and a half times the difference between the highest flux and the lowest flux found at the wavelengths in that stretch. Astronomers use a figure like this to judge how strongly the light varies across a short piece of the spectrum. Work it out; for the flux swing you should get 26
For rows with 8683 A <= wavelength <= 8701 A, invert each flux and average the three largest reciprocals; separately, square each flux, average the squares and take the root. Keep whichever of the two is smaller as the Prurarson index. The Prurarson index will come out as 0.038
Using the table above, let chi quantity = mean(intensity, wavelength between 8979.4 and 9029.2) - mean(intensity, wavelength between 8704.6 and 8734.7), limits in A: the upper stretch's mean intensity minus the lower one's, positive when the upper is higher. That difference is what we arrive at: -1.3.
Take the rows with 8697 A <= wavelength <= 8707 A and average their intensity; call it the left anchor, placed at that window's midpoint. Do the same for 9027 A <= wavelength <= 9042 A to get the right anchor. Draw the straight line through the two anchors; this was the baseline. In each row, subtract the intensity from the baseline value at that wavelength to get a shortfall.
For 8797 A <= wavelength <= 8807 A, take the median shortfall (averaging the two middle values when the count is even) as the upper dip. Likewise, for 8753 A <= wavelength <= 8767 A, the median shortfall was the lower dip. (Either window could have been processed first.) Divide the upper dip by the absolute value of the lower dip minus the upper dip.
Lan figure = 6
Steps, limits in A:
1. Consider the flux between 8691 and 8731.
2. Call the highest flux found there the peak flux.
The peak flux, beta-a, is 32.6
